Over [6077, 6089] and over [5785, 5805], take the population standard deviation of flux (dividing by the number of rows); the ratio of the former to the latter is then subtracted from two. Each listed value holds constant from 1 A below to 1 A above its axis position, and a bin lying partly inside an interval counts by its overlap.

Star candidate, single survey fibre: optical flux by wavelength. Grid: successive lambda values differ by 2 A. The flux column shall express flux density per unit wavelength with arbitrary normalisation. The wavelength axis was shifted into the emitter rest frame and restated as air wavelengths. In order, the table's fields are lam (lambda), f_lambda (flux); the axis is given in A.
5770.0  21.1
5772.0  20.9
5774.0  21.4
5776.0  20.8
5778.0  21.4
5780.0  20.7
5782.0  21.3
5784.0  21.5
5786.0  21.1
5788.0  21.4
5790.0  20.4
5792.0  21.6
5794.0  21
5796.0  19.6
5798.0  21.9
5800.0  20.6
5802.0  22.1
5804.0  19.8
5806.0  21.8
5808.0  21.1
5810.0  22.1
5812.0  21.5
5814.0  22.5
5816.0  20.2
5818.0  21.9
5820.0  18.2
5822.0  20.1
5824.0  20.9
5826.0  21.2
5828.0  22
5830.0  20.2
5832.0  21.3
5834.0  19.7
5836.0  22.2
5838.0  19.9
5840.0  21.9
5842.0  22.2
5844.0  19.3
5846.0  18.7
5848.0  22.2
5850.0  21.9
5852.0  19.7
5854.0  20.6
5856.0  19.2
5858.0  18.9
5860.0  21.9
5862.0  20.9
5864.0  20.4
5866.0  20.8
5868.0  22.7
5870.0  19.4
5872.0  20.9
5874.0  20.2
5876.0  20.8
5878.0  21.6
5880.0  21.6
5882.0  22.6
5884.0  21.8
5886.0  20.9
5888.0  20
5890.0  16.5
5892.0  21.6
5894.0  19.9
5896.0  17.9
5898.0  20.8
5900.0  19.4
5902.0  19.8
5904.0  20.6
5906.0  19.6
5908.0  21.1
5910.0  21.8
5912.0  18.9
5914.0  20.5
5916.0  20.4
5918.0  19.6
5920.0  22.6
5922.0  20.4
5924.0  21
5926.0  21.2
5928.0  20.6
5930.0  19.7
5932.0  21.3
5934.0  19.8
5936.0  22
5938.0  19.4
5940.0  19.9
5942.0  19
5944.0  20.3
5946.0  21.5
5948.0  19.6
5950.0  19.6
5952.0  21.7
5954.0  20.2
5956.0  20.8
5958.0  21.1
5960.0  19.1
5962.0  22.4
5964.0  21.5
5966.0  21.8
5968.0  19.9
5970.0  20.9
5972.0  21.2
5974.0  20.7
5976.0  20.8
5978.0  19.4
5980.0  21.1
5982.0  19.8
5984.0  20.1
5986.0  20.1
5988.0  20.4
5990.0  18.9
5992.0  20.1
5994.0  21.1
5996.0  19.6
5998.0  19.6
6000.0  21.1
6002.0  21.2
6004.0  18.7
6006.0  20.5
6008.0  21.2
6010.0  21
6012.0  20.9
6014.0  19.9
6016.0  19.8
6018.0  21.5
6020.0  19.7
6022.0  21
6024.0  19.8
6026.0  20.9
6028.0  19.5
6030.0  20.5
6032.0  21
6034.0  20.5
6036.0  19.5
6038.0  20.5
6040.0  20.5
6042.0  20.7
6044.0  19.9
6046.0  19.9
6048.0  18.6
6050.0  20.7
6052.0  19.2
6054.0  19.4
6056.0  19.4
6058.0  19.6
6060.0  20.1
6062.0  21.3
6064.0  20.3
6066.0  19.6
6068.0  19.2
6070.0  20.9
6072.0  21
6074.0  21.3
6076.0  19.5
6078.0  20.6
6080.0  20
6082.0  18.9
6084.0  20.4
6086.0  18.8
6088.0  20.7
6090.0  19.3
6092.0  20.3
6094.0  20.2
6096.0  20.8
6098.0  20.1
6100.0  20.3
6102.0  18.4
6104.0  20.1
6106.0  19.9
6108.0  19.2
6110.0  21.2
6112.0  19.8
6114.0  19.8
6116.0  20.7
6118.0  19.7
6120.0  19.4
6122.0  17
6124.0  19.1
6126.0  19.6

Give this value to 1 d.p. 1.0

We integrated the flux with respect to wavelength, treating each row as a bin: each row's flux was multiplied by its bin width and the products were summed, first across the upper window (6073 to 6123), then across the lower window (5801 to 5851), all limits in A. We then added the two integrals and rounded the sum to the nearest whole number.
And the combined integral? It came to 2043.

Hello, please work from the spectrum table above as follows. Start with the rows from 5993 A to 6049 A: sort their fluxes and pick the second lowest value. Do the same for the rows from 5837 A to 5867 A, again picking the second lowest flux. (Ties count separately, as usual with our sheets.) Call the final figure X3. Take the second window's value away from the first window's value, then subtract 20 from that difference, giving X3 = -20.2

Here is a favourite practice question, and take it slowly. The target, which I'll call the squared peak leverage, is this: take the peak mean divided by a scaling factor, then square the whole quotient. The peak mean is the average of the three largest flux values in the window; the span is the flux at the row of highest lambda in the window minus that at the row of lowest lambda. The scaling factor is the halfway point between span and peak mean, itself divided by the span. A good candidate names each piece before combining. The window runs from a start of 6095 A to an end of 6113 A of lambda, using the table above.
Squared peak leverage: 4.4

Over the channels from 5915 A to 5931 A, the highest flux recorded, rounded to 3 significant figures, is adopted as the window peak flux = 22.6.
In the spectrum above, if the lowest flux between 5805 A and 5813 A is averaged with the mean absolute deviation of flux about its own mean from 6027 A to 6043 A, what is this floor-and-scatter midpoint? 10.8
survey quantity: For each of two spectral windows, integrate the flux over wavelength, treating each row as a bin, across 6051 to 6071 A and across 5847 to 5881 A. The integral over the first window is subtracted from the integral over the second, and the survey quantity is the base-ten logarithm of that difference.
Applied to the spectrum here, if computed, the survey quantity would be 2.5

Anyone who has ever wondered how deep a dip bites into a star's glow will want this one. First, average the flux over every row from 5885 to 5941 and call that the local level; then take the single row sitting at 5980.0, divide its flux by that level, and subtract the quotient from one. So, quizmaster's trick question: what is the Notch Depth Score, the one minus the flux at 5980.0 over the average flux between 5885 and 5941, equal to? -0.04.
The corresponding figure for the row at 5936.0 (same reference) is -0.09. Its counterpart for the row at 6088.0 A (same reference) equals -0.02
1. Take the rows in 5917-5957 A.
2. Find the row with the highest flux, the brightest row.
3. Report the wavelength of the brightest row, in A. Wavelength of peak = 5920.0 A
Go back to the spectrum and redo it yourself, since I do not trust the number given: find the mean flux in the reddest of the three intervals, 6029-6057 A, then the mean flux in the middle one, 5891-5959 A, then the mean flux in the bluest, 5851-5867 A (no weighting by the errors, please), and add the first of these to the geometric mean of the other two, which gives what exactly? 40.4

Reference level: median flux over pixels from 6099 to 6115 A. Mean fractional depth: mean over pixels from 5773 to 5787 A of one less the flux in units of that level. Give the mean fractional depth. -0.067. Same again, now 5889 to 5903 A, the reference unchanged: 0.022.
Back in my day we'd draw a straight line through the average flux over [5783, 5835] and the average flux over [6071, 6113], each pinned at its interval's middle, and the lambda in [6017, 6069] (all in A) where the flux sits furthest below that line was 6048.0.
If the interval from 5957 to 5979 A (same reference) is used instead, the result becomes 5960.0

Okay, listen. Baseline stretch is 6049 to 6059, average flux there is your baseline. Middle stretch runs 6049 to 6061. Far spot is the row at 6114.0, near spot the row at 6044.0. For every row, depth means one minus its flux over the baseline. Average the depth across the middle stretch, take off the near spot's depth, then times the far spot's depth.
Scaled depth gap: -0.0001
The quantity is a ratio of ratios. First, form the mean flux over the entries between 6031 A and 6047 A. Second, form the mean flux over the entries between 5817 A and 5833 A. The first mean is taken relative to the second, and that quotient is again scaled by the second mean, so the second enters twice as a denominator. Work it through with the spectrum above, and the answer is 0.0473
